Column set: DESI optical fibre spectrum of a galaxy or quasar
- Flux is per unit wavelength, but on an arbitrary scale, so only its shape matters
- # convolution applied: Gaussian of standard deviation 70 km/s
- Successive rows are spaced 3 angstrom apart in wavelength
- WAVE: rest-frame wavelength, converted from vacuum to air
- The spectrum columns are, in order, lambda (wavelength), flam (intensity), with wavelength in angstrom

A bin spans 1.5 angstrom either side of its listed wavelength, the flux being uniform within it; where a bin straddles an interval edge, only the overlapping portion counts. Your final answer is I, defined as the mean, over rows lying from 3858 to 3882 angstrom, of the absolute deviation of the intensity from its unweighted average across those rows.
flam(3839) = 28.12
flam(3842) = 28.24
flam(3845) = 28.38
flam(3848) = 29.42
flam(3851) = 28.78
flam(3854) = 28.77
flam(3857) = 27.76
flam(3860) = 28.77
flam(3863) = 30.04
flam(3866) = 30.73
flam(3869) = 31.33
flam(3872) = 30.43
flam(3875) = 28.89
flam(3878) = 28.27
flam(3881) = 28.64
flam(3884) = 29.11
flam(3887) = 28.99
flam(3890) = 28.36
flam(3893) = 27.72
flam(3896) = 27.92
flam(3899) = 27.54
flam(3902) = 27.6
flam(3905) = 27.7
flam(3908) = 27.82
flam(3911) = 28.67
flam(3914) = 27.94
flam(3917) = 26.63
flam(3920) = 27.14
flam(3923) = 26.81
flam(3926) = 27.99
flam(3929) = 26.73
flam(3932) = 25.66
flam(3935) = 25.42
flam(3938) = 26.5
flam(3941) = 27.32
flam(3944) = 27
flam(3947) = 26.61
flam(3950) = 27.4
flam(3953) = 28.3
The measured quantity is 1.0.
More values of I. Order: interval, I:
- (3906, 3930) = 0.6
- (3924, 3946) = 0.7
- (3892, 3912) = 0.3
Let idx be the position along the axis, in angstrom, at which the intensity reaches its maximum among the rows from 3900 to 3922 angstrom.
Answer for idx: 3911 angstrom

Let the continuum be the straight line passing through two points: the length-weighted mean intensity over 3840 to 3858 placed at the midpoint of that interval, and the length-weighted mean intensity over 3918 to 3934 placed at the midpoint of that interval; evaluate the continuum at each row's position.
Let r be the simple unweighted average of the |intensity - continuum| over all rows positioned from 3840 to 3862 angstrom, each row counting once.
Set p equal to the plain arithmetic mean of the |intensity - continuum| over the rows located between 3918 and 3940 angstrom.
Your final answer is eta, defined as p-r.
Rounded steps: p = 0.53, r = 0.46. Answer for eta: 0.06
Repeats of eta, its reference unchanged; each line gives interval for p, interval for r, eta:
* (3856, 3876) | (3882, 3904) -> 1.09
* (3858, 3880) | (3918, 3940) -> 1.14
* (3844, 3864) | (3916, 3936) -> 0.07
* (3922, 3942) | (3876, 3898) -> -0.11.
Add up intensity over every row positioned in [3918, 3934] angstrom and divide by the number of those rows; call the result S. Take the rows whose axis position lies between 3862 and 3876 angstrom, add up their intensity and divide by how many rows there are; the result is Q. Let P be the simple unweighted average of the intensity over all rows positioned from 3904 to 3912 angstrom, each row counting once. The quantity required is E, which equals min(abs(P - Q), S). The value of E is 2.2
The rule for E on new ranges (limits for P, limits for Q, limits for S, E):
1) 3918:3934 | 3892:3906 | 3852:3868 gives 0.8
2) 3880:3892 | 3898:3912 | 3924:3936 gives 0.9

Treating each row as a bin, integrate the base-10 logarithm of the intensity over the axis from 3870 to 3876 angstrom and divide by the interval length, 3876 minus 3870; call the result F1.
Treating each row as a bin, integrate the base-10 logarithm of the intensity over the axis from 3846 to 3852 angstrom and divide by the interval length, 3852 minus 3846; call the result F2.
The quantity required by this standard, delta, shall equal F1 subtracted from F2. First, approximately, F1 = 1.475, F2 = 1.463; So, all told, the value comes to -0.012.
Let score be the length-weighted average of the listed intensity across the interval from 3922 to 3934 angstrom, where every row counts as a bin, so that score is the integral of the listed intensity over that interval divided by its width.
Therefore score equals 26.7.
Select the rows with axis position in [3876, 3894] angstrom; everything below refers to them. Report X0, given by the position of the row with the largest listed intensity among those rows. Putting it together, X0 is 3884 angstrom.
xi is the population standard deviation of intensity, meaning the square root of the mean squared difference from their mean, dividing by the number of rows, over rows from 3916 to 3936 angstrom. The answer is 0.81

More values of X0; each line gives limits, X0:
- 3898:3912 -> 3911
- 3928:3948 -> 3941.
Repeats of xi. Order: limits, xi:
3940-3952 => 0.31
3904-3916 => 0.38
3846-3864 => 0.70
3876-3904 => 0.55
